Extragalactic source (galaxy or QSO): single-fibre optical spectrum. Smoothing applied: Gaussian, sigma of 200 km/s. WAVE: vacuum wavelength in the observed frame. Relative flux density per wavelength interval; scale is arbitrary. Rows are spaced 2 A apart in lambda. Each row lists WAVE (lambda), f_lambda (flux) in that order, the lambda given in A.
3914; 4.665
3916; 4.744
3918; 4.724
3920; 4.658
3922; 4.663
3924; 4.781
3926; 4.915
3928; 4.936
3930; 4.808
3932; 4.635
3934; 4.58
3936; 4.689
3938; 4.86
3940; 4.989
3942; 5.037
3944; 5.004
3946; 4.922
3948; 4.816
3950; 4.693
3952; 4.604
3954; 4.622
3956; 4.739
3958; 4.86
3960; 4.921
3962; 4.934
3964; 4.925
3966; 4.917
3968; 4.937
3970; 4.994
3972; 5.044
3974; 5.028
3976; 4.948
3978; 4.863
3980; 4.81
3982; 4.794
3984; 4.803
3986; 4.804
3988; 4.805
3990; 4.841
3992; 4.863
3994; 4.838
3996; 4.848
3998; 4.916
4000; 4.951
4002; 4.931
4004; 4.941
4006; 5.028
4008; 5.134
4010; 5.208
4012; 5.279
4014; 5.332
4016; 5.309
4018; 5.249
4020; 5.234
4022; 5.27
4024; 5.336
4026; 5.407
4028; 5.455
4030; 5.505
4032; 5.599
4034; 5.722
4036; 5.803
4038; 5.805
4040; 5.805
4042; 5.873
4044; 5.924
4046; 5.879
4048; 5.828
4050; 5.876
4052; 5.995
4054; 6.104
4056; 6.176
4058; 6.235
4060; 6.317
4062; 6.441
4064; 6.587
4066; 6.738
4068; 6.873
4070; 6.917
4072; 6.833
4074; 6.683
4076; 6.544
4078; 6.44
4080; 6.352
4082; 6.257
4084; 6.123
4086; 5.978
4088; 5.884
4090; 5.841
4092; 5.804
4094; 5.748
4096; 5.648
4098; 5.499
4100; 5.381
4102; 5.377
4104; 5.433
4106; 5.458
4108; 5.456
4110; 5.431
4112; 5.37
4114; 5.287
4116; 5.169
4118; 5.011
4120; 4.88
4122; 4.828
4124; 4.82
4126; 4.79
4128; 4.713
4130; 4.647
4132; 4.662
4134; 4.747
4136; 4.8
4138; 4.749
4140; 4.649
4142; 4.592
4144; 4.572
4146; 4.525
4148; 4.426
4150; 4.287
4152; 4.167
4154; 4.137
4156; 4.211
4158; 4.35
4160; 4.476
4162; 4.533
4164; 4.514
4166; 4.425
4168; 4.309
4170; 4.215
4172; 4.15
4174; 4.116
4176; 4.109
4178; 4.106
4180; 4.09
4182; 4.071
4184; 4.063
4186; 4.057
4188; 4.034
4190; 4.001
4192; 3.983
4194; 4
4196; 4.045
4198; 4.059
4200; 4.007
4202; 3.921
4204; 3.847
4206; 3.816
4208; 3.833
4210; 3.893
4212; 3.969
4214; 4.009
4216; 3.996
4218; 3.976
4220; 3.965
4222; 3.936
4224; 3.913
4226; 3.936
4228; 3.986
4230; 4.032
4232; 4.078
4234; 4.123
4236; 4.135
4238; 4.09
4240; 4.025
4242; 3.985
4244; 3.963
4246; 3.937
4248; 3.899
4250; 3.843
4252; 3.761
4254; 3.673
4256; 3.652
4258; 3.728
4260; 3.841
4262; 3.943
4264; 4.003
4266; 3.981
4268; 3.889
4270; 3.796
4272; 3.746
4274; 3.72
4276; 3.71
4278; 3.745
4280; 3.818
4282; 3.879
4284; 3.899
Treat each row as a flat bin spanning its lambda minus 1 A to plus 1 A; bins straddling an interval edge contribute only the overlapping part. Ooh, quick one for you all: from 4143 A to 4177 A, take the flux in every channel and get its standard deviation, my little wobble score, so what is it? 0.16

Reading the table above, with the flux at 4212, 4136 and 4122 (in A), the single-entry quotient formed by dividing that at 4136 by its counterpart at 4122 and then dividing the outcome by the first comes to 0.25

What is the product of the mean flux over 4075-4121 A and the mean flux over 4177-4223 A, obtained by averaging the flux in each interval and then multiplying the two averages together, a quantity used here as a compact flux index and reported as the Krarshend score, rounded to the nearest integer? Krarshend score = 23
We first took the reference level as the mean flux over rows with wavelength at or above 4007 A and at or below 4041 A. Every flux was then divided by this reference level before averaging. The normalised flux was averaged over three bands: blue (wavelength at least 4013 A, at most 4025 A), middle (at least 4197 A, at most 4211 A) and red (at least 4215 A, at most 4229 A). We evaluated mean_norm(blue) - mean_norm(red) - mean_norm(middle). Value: -0.47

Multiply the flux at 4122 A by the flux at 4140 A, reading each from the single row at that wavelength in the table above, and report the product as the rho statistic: 22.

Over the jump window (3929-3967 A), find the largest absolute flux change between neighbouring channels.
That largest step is 0.17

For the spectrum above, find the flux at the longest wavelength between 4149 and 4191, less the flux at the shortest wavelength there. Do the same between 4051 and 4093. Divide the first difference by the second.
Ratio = 1.5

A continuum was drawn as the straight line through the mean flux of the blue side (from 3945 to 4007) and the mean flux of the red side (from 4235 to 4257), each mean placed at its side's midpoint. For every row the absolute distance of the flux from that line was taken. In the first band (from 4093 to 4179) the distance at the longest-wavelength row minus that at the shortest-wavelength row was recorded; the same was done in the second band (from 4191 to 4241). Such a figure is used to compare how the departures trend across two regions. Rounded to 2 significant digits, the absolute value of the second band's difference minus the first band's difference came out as 1.2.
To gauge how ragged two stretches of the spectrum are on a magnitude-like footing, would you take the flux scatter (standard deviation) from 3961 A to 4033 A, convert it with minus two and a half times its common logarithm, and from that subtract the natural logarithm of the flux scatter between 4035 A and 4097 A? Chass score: 2.6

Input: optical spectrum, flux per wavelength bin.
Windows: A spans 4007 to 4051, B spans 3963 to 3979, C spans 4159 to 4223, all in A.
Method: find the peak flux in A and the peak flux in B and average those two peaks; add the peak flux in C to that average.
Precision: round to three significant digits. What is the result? 10.0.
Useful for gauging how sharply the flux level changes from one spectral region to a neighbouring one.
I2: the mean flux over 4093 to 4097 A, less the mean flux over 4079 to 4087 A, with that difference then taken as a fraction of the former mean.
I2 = -0.08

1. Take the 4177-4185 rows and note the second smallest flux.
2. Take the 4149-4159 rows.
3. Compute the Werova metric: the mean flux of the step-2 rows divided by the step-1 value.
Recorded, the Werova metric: 1.04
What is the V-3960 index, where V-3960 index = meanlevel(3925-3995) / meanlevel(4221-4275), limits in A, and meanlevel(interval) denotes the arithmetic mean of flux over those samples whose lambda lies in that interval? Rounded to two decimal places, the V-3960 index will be 1.24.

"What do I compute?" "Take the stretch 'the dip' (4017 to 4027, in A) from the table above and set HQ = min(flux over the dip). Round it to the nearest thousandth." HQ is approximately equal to 5.234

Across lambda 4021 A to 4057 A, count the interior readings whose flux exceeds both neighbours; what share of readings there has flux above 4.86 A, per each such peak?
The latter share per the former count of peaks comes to 1.00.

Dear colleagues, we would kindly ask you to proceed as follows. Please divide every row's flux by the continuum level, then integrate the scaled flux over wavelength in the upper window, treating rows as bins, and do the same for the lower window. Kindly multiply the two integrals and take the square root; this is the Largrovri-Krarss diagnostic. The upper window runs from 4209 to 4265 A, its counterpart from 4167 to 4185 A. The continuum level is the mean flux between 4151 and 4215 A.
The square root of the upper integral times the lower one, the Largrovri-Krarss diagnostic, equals 31.2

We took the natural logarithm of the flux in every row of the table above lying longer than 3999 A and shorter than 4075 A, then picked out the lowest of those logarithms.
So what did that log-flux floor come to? 1.60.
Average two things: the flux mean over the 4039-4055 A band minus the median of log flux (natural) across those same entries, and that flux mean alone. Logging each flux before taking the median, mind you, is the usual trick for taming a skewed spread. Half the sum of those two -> 5.0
